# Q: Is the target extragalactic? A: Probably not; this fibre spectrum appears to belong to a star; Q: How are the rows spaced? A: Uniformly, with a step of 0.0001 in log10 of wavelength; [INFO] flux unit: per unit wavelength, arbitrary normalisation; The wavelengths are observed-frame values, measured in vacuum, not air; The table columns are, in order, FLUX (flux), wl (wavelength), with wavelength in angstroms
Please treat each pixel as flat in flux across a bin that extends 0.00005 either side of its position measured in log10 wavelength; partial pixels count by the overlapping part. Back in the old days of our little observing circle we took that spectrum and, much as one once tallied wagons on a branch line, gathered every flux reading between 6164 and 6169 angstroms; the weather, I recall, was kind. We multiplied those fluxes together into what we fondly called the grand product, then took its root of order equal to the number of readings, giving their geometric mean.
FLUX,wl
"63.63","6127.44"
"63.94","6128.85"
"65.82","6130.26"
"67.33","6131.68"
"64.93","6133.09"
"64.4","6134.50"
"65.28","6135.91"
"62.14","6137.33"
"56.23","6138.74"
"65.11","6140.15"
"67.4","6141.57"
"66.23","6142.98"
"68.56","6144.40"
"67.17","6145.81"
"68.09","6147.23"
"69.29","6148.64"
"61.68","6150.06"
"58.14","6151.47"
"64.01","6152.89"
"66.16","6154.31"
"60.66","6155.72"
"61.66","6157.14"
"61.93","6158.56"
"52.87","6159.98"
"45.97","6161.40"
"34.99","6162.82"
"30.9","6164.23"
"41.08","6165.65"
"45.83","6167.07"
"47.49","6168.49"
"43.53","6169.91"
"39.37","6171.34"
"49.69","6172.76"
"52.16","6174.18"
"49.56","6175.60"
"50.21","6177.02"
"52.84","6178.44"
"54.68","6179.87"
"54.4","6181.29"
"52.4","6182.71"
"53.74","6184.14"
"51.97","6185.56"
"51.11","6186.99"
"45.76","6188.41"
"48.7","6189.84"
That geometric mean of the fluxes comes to 41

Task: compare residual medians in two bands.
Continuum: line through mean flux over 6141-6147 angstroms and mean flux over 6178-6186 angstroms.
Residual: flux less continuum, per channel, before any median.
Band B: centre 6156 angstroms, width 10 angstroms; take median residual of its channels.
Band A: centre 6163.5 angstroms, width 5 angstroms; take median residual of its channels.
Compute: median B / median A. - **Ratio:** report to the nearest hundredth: 0.04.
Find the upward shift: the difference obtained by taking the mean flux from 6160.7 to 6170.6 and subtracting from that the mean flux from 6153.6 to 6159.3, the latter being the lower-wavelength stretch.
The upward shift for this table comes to -21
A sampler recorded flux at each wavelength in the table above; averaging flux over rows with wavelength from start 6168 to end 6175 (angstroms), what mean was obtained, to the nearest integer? 46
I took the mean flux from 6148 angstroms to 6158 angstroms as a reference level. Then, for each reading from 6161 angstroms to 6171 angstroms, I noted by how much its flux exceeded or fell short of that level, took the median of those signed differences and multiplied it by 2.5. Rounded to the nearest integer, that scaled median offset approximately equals -49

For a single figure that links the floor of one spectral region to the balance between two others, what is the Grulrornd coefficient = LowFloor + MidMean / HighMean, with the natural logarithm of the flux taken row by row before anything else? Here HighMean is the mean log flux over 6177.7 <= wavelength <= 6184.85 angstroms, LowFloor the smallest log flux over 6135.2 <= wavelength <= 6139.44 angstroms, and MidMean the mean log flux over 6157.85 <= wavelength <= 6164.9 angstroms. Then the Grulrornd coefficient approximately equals 4.98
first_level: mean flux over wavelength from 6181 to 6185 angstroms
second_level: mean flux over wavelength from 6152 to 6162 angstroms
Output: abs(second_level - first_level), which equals 6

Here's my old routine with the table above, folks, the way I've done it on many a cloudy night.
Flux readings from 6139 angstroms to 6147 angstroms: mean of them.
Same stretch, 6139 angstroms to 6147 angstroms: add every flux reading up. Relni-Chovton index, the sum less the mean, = 268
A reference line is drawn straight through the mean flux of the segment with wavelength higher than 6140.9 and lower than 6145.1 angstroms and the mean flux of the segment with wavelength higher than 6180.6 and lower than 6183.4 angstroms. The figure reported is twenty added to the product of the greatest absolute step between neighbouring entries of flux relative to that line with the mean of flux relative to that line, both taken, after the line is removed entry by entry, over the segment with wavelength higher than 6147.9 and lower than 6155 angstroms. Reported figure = 16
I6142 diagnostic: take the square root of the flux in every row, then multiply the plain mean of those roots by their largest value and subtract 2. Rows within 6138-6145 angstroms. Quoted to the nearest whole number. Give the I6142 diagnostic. 65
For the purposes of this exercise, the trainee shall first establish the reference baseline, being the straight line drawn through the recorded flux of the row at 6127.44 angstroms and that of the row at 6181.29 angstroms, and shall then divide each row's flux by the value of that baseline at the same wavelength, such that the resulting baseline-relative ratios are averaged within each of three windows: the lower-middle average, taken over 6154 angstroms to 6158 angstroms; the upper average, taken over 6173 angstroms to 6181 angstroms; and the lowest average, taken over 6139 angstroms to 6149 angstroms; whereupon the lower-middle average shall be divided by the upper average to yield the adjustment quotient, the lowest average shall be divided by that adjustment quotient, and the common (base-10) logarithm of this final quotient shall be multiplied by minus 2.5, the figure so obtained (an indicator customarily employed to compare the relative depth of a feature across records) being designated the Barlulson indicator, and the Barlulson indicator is 0.0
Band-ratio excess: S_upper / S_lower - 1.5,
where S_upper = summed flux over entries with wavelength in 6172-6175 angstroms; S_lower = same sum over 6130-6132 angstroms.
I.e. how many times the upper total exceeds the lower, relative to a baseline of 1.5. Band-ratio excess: -0.74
